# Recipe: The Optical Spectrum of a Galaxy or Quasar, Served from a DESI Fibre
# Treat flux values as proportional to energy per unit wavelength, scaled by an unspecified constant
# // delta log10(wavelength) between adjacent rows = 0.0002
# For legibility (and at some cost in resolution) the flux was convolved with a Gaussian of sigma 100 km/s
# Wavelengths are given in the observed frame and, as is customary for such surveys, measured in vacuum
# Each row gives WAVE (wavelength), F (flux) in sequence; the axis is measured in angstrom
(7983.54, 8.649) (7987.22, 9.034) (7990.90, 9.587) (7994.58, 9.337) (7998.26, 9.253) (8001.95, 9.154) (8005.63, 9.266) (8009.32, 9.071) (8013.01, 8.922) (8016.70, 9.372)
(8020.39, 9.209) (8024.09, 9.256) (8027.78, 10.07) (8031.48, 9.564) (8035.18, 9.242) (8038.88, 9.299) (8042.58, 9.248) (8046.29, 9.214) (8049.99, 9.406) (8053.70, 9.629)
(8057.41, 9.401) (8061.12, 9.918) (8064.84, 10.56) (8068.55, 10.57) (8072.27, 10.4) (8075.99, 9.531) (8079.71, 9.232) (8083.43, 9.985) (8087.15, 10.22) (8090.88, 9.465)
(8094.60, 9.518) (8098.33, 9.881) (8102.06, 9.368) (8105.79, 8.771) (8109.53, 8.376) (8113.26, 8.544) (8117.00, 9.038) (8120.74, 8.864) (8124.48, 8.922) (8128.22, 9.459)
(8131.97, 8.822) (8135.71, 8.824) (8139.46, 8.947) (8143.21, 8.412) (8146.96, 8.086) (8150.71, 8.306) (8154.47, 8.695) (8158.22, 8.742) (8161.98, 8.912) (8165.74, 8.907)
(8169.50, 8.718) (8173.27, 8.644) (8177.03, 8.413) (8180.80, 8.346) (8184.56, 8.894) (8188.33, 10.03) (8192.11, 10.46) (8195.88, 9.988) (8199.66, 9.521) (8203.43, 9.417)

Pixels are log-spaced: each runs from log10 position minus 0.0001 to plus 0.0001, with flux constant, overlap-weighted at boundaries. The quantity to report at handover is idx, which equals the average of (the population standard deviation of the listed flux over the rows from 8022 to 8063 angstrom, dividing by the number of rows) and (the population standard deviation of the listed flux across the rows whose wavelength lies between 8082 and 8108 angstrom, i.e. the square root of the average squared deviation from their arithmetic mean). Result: 0.36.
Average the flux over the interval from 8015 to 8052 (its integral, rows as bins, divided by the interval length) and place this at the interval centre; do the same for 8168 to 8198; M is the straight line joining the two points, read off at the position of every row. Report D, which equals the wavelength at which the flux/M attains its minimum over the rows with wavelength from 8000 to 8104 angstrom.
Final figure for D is 8013.01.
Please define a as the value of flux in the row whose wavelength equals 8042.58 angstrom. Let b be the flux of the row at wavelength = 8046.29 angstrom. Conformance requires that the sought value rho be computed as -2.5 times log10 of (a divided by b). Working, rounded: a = 9.248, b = 9.214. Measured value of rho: 0.00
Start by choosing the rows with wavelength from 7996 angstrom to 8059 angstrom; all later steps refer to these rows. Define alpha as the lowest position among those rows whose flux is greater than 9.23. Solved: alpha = 7998.26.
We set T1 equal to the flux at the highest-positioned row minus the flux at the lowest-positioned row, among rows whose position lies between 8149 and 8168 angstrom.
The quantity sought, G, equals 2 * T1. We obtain 1.2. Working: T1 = 0.6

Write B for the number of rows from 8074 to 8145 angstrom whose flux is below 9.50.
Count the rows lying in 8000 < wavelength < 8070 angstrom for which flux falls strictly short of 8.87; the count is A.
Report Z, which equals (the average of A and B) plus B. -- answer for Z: 21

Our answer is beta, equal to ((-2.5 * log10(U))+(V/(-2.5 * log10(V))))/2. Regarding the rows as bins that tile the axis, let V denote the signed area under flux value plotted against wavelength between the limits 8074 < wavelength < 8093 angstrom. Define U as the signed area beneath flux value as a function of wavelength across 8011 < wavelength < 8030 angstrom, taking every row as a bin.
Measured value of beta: -19.1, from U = 178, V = 184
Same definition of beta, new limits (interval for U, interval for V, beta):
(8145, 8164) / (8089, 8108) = -18.6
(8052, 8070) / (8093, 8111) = -17.7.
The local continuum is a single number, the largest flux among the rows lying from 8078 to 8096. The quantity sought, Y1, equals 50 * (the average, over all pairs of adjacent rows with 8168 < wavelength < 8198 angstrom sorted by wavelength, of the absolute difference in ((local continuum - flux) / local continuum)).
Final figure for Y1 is 2.1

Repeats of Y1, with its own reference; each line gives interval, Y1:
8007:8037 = 1.7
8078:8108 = 2.3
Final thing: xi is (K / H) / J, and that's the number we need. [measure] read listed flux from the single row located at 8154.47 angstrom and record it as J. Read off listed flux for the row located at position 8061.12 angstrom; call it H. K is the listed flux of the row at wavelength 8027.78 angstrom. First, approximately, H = 9.918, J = 8.695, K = 10.07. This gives 0.117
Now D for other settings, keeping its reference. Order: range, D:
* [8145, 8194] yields 8146.96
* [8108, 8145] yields 8109.53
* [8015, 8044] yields 8020.39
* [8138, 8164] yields 8146.96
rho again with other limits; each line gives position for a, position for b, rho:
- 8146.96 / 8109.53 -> 0.04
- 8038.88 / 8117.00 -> -0.03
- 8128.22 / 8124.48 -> -0.06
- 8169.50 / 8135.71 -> 0.01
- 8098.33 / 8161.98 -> -0.11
